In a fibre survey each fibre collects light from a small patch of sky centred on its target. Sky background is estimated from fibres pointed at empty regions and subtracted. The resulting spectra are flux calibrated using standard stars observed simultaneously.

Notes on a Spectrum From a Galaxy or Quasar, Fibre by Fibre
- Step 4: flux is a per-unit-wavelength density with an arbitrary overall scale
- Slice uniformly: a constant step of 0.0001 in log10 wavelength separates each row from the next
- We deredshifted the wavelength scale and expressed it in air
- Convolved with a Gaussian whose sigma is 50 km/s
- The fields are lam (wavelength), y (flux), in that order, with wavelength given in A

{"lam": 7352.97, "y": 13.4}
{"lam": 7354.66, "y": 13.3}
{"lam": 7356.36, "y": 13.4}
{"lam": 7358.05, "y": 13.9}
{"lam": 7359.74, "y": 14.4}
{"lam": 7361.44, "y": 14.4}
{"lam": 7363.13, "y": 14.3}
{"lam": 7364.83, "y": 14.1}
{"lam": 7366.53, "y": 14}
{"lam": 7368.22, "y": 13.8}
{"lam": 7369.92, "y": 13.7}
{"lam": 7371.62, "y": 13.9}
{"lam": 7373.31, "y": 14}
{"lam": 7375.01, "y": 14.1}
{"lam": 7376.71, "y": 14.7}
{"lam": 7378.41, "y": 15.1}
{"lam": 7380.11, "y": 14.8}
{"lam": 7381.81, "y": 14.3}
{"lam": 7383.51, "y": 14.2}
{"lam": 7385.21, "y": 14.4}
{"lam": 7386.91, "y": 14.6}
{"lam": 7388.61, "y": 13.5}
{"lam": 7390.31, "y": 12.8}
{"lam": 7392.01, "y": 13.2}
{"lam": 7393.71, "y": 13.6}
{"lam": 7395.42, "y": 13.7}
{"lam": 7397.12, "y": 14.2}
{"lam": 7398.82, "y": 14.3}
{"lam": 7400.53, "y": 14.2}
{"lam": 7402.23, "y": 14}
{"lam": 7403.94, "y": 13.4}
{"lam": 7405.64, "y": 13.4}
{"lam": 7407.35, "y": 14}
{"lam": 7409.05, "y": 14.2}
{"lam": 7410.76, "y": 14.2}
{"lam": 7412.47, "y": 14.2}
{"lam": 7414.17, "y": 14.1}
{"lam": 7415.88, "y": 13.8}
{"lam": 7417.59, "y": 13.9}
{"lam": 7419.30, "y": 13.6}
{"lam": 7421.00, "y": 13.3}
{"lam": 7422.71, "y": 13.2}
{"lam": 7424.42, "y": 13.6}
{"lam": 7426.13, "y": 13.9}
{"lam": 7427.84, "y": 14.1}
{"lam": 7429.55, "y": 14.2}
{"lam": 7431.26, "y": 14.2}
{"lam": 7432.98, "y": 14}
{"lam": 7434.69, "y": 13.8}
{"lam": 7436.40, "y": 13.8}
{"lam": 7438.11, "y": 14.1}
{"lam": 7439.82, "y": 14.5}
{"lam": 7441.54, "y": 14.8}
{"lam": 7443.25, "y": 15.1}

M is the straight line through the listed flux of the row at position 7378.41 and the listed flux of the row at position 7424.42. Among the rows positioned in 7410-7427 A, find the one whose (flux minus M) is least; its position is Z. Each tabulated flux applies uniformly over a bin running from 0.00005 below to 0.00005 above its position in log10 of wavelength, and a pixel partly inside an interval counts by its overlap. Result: 7422.71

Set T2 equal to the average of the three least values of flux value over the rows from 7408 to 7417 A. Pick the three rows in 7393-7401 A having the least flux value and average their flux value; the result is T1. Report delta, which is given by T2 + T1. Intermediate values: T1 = 13.8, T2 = 14.03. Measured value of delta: 27.9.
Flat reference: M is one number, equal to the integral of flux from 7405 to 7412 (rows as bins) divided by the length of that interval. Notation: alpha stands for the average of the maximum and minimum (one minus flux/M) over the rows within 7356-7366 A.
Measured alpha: 0.005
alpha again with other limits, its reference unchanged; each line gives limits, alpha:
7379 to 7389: -0.013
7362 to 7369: -0.006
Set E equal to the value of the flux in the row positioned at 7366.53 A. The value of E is 14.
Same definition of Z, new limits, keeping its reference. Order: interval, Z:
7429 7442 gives 7434.69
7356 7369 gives 7356.36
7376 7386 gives 7383.51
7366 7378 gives 7369.92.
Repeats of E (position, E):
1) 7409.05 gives 14.2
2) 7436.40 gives 13.8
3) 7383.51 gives 14.2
